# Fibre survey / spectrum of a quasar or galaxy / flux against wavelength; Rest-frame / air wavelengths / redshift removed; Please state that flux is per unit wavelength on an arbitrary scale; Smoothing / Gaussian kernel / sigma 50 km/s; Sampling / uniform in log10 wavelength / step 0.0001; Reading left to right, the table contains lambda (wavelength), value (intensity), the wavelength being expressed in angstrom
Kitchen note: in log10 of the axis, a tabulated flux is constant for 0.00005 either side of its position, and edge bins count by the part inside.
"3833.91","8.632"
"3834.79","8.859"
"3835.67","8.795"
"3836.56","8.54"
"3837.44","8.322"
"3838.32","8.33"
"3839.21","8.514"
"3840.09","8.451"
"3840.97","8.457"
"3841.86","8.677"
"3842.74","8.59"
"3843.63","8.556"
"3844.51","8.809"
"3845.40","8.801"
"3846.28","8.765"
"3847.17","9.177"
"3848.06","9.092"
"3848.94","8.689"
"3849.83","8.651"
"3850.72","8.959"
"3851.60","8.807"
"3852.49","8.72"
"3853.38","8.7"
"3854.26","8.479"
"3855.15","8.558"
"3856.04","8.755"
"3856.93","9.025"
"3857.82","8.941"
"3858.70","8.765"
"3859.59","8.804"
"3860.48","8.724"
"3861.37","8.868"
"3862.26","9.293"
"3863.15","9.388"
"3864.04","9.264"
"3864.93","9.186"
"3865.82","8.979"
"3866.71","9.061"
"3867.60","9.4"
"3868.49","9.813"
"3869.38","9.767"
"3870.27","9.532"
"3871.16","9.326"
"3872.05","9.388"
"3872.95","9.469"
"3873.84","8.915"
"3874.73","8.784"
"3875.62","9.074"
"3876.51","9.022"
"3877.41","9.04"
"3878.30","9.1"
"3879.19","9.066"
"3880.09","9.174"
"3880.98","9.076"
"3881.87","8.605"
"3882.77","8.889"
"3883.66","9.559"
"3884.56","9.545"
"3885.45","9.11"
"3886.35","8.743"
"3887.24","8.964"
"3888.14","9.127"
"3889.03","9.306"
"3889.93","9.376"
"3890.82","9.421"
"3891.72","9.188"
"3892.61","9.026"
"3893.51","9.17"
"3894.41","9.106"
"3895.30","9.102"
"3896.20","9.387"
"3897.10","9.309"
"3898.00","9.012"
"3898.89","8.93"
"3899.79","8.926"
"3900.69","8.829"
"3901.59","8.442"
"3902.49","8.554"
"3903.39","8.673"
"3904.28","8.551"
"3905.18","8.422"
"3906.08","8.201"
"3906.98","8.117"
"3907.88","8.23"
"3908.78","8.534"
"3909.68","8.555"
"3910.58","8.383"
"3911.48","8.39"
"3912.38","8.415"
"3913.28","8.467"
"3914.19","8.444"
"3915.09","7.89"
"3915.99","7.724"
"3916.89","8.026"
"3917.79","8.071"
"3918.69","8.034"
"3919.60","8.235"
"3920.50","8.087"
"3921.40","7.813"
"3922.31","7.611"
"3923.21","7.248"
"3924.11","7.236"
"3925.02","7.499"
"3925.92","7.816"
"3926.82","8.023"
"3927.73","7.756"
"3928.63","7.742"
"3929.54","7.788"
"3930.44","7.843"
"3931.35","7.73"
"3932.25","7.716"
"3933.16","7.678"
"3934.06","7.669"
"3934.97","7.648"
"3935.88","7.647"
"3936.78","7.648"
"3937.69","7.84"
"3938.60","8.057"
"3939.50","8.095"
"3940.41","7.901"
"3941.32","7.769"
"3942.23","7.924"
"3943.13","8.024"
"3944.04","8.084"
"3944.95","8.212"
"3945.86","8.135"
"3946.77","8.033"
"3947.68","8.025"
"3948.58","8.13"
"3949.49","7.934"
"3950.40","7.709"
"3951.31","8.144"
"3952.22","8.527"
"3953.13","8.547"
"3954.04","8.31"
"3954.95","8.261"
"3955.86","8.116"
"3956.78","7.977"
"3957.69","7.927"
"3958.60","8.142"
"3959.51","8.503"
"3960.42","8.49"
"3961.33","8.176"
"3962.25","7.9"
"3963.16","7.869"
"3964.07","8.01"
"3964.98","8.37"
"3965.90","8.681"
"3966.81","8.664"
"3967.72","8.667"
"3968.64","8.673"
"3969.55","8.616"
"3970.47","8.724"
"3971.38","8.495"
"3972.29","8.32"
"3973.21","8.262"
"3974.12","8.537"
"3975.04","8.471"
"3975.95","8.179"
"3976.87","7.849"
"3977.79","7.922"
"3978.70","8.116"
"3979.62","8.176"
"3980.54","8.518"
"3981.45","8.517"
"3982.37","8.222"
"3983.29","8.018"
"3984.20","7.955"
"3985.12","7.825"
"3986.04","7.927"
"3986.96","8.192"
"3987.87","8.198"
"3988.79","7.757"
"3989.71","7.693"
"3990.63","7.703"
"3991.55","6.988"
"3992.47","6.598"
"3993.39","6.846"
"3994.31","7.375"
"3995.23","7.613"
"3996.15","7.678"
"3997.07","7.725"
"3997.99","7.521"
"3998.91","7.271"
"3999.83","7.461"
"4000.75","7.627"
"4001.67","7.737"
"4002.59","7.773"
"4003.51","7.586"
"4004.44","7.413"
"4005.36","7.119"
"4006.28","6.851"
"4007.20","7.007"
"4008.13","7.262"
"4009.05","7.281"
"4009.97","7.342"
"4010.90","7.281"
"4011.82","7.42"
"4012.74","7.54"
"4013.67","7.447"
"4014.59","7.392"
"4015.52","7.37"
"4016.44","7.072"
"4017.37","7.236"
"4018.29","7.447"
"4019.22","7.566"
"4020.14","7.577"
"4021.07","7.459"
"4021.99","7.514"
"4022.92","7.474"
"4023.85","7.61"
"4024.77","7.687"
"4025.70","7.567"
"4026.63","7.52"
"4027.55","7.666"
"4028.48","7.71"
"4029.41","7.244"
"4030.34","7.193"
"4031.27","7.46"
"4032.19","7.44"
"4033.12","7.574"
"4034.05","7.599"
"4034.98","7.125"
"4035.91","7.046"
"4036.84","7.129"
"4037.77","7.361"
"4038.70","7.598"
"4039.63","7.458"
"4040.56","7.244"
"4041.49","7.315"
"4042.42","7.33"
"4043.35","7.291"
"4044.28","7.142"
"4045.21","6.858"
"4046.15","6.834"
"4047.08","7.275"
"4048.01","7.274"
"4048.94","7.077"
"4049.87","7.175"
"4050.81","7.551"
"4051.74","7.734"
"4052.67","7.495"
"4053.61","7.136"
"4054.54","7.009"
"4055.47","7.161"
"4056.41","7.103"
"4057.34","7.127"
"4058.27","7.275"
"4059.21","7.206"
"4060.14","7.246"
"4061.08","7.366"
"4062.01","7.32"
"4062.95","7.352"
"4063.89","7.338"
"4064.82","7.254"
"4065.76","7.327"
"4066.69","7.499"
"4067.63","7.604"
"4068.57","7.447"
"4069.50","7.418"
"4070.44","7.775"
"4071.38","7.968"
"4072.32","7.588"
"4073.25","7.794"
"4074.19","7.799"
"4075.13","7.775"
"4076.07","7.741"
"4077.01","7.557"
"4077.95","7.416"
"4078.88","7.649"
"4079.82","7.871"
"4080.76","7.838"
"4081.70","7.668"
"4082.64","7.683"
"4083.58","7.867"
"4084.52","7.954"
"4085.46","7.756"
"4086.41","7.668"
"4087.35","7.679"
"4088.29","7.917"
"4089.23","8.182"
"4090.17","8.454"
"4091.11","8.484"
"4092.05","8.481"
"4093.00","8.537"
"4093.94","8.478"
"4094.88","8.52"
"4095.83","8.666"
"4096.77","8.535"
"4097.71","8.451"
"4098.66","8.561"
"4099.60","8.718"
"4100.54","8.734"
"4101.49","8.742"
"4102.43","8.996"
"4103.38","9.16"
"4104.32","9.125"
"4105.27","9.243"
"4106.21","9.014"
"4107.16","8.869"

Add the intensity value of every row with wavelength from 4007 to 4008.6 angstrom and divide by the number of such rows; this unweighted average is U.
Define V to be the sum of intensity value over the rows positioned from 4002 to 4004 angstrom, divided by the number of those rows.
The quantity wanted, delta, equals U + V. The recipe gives 14.8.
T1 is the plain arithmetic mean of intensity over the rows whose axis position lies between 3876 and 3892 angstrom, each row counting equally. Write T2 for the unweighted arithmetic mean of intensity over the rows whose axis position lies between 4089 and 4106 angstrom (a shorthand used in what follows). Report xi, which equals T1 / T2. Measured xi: 1.05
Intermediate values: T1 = 9.13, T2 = 8.7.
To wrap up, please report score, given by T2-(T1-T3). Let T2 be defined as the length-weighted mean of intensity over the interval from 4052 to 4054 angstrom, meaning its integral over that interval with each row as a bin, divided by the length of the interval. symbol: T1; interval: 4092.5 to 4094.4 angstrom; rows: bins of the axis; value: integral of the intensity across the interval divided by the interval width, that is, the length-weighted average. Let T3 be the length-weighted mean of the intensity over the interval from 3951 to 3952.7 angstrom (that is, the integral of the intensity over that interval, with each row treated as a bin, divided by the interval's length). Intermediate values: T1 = 8.5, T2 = 7.4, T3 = 8.36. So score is 7.2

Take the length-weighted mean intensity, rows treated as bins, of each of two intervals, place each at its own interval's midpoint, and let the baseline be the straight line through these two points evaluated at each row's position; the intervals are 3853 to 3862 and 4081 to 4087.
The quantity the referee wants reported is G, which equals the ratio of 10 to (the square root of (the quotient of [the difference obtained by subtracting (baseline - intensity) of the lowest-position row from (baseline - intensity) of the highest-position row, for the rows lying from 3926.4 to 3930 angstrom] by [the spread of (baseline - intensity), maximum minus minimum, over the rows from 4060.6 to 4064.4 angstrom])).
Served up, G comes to 4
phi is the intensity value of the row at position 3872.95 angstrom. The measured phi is 9.469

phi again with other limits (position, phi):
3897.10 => 9.309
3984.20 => 7.955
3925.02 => 7.499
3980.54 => 8.518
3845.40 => 8.801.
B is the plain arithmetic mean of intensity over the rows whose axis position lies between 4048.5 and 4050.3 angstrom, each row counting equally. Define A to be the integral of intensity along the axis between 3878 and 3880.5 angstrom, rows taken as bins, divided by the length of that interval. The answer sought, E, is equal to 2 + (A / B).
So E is 3.28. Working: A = 9.1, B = 7.1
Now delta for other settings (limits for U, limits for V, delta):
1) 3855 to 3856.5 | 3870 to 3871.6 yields 18.1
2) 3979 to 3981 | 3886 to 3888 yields 17.2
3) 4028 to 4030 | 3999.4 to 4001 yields 15.0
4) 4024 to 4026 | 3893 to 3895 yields 16.8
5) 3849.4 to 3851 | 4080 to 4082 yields 16.6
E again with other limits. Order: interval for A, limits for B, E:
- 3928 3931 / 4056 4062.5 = 3.08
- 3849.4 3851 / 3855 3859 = 3.00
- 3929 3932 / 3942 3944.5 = 2.97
